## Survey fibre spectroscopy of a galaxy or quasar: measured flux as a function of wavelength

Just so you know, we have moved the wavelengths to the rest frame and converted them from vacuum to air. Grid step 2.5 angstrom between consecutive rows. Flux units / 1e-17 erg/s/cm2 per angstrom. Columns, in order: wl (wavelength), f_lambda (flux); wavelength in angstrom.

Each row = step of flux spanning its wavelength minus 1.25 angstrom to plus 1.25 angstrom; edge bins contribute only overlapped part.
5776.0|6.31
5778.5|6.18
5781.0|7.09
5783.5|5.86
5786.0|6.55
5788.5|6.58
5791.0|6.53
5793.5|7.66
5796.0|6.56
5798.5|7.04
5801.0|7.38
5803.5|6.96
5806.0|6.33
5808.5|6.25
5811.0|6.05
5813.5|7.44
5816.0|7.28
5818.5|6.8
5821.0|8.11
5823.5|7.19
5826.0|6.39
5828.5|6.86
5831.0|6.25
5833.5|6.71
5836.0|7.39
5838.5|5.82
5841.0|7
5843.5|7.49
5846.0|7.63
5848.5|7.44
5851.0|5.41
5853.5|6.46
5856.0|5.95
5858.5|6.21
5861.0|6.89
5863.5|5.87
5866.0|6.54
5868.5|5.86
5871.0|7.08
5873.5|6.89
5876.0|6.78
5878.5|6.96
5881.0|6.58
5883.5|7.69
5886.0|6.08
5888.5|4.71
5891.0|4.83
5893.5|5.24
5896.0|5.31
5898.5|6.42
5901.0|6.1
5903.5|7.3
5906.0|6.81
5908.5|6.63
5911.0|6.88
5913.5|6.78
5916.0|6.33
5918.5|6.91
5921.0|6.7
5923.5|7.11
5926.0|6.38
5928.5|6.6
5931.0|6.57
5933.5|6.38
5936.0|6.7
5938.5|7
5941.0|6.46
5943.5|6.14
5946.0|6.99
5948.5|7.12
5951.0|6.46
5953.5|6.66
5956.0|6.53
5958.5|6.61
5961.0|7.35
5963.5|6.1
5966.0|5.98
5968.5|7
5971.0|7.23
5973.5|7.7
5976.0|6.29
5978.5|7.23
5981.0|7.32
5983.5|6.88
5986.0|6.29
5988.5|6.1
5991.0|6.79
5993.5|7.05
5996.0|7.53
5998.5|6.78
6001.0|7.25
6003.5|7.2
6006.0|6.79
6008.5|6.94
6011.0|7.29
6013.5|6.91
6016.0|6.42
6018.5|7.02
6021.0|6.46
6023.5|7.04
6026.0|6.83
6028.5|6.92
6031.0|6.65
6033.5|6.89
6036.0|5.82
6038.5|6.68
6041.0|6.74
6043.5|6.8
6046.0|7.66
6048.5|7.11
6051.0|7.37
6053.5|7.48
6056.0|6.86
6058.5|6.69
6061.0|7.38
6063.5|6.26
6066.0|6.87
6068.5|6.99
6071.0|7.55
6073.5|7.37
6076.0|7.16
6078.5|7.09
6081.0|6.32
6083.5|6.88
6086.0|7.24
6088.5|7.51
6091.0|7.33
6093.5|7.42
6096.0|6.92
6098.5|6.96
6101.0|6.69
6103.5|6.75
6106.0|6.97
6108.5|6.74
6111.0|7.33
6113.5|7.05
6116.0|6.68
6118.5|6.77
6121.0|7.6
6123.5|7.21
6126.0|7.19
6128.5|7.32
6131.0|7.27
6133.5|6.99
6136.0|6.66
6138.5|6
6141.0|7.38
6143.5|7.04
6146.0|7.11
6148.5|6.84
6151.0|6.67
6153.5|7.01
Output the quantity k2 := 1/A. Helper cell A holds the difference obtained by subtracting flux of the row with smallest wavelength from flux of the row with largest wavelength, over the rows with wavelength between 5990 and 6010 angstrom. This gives 6.7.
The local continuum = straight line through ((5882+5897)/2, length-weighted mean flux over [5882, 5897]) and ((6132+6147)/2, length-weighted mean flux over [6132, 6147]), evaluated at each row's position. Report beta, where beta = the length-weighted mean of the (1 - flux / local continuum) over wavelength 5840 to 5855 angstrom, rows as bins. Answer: -0.261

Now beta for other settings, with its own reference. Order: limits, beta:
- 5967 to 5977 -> -0.163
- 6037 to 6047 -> -0.082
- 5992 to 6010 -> -0.141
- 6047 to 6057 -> -0.121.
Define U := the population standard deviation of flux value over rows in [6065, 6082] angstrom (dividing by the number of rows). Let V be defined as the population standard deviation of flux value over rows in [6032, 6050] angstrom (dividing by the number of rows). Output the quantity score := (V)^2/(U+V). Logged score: 0.30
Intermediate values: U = 0.365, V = 0.51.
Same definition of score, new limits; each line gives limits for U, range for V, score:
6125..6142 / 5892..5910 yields 0.43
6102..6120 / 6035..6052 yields 0.39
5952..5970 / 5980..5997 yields 0.25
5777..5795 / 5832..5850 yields 0.31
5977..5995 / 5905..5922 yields 0.05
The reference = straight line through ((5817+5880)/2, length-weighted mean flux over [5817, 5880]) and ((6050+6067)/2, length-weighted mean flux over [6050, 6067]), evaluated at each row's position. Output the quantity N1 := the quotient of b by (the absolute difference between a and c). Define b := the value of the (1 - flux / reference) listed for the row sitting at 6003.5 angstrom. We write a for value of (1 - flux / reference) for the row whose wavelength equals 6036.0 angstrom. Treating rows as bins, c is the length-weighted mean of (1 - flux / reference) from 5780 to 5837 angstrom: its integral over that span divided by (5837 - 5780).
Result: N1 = -0.2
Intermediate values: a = 0.16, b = -0.041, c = -0.024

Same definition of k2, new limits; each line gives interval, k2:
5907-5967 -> -1.5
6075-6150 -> -3.1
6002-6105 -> -2.2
